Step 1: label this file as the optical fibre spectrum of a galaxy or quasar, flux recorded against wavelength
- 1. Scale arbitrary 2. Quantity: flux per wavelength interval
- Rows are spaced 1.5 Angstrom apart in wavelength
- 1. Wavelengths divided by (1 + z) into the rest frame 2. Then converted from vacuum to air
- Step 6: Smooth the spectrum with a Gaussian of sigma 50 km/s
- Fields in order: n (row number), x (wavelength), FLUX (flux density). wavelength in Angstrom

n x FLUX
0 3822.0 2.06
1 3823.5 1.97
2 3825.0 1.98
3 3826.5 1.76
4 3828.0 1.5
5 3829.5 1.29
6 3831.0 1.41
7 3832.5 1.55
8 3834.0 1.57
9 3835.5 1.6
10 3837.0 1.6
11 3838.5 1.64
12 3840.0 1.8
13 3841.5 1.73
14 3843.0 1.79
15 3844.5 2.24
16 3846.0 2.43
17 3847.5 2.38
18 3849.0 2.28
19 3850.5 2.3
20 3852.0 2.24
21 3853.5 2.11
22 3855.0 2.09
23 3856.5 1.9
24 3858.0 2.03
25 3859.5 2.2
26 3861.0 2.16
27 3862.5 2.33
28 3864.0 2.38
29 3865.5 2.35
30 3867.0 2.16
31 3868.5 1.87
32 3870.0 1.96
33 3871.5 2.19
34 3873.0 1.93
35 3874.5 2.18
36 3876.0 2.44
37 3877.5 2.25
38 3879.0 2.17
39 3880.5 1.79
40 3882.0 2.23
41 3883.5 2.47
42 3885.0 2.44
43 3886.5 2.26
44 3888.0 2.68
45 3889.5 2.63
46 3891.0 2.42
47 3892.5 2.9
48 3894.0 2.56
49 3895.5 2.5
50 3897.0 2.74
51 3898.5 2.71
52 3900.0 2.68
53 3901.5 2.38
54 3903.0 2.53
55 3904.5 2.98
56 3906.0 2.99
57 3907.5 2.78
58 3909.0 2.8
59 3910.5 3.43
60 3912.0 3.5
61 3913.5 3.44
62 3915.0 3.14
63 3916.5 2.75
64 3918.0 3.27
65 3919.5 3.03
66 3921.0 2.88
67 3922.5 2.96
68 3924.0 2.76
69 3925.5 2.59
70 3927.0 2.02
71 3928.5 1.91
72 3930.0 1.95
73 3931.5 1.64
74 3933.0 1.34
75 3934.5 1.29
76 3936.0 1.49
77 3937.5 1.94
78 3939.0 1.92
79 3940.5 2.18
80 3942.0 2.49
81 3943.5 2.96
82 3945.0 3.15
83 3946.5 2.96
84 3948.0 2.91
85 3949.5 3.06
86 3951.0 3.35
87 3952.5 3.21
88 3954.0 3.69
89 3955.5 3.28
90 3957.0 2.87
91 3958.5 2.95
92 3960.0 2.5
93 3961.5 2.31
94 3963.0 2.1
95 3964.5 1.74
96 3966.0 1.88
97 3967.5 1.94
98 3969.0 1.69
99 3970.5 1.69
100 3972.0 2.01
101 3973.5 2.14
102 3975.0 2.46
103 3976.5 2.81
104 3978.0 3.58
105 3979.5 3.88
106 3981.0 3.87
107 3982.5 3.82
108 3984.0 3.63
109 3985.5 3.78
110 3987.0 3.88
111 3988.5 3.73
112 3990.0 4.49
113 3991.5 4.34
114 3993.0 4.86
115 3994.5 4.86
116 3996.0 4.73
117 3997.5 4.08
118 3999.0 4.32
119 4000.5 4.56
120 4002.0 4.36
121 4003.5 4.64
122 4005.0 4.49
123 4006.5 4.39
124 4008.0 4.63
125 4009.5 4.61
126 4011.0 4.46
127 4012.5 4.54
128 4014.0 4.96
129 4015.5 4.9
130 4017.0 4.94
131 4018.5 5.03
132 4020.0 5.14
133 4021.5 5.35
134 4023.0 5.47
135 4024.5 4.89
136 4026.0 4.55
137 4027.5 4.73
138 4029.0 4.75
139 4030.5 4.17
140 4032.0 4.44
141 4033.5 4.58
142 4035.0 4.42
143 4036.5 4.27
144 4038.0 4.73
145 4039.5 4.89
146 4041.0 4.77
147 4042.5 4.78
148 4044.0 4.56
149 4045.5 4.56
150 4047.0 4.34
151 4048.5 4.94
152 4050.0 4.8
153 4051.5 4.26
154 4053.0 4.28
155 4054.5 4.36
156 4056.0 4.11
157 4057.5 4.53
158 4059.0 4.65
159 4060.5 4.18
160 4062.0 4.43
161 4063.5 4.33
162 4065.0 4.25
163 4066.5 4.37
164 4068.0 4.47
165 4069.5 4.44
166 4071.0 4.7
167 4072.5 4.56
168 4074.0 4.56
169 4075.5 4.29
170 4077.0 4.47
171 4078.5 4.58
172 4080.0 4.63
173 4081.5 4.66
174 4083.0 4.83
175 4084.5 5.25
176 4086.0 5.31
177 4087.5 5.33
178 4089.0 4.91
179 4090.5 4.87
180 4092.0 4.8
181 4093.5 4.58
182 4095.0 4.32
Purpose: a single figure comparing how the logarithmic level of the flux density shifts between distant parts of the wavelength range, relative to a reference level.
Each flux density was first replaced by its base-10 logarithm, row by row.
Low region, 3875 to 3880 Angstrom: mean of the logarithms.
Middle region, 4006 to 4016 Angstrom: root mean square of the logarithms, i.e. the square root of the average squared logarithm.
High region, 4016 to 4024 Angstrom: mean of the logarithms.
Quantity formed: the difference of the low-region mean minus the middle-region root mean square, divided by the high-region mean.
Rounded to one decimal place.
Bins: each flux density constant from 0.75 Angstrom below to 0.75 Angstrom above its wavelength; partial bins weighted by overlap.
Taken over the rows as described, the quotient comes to -0.4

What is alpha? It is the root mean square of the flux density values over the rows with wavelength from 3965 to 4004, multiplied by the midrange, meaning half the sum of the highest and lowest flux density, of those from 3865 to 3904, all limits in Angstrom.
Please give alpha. 8.7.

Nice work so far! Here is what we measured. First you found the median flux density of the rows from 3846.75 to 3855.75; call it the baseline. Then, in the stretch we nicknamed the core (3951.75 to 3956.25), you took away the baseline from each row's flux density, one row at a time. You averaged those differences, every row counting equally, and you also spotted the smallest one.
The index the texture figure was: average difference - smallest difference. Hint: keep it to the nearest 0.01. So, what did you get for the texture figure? 0.18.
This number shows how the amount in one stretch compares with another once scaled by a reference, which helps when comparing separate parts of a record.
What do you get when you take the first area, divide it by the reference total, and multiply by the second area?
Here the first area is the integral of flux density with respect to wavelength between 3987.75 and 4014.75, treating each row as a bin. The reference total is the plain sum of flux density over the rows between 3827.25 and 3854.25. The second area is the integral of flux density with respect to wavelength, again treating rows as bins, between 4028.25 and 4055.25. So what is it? 446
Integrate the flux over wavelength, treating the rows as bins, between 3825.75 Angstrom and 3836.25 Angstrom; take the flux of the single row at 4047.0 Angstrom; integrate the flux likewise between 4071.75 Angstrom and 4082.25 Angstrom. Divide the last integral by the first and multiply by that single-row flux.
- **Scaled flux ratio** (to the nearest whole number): 13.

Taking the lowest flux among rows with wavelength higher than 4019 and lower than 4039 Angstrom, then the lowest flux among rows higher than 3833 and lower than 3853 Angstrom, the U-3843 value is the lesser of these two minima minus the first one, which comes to -2.6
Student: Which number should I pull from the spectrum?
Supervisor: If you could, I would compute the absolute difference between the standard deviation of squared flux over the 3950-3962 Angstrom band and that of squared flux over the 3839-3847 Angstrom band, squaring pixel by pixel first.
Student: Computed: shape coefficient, 1.4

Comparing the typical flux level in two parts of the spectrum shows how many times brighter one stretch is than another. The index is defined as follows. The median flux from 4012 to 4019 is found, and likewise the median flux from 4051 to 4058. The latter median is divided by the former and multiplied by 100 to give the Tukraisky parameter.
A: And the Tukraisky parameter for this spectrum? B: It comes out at 87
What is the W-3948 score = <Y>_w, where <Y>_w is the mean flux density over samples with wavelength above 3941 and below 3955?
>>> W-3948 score 3.1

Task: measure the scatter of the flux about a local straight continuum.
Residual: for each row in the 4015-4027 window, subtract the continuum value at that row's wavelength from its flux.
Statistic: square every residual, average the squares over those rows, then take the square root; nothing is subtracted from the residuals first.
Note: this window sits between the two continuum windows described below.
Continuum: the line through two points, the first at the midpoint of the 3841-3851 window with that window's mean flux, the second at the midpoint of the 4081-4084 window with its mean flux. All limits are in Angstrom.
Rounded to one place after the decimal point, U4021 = 1.0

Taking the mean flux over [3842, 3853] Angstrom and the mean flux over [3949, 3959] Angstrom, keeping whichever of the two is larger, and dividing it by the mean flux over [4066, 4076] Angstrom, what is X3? 0.71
